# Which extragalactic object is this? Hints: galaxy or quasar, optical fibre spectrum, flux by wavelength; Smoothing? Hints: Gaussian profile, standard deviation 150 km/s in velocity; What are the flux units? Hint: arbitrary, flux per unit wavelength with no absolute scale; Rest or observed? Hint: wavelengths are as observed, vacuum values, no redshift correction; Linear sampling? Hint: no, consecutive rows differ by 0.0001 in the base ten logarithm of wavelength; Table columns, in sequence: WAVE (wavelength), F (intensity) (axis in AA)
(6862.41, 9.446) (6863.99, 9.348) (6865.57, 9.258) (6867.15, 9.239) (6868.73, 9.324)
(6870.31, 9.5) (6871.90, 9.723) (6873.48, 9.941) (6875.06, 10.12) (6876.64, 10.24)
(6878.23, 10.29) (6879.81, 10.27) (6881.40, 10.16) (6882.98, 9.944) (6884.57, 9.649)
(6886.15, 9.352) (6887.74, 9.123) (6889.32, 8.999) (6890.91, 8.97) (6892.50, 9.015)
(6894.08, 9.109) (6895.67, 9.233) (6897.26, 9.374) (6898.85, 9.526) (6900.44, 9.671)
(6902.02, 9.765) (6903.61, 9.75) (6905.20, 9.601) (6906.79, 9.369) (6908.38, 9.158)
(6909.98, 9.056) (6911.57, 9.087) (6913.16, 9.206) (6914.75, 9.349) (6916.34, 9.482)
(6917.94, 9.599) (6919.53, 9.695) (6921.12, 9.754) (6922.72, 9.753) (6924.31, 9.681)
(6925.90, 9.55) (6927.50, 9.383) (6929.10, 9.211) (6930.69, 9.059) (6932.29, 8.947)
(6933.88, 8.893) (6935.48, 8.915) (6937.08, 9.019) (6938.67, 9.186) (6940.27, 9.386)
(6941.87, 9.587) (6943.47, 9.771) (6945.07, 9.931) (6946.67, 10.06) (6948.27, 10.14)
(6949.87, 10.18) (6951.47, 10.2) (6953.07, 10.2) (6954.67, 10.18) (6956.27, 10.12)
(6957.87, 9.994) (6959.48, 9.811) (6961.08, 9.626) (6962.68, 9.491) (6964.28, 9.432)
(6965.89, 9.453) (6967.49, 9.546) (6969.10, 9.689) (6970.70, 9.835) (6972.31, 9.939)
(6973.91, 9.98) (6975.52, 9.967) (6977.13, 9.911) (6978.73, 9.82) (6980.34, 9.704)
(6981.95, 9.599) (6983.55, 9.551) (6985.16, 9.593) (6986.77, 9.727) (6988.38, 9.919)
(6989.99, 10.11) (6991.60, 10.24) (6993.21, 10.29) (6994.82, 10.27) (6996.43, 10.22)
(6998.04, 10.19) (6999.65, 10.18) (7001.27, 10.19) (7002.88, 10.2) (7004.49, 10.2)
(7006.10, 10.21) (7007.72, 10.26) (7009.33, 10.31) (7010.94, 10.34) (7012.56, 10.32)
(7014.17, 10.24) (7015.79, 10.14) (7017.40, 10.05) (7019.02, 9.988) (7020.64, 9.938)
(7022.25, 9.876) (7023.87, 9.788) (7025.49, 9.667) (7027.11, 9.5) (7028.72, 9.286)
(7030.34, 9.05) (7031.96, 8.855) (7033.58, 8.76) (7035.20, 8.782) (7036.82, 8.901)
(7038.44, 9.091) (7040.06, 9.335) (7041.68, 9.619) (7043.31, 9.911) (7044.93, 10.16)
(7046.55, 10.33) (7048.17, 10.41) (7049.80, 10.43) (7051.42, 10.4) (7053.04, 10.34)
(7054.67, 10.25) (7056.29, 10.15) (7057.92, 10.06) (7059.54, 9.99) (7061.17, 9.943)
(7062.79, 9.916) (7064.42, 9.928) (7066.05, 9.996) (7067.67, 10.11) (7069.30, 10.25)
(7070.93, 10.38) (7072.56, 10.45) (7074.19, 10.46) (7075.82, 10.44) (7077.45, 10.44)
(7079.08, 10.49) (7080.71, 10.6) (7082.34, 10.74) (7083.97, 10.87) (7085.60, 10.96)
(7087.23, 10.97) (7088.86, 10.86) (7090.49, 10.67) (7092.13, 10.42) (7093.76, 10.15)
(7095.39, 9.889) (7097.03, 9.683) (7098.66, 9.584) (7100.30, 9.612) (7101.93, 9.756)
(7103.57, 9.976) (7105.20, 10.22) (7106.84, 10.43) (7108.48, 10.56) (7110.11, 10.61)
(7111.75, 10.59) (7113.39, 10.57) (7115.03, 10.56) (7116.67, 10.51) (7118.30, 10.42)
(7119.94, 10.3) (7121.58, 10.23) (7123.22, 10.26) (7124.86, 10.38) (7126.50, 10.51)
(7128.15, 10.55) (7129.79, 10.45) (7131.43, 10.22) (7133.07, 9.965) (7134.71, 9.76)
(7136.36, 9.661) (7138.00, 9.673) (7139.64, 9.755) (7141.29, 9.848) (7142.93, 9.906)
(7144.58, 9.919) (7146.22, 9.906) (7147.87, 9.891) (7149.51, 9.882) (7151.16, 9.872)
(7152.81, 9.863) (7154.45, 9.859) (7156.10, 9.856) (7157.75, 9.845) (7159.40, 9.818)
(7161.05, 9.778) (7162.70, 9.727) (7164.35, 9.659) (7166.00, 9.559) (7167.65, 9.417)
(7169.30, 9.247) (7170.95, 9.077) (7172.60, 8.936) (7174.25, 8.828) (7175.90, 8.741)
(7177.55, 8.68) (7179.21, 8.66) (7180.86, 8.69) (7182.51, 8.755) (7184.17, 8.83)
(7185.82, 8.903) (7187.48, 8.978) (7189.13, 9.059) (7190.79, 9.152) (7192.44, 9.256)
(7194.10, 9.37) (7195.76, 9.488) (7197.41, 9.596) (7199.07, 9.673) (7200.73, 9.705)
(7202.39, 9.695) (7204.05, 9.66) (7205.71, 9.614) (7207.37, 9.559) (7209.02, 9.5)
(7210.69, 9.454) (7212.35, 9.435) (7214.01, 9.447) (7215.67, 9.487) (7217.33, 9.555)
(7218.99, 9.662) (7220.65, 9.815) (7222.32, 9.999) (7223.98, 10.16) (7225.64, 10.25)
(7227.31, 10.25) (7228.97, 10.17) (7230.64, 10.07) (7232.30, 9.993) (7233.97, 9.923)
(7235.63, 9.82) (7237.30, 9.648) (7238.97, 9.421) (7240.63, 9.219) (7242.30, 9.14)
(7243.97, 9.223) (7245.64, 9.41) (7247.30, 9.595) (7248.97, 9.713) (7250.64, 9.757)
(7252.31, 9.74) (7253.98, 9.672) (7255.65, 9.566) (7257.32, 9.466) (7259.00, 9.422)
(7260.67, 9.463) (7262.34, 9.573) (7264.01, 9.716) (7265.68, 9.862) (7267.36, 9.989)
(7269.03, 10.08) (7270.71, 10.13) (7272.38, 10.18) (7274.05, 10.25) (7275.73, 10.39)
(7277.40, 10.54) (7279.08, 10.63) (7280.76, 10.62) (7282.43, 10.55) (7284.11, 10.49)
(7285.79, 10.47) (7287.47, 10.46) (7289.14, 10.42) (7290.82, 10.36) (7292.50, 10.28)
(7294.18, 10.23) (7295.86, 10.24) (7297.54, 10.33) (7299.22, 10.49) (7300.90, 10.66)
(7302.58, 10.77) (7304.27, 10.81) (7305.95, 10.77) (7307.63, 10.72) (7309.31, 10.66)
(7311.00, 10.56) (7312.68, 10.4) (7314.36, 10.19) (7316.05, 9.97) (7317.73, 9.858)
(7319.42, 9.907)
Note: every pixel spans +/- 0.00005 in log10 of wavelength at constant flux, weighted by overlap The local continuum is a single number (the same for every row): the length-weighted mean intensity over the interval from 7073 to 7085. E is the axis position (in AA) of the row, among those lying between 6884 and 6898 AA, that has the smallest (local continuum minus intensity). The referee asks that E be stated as 6884.57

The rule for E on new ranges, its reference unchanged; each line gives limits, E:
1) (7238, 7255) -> 7250.64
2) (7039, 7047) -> 7046.55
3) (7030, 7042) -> 7041.68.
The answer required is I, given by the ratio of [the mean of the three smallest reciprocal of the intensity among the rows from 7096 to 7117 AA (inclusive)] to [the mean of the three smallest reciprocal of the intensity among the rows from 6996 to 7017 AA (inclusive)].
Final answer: 0.975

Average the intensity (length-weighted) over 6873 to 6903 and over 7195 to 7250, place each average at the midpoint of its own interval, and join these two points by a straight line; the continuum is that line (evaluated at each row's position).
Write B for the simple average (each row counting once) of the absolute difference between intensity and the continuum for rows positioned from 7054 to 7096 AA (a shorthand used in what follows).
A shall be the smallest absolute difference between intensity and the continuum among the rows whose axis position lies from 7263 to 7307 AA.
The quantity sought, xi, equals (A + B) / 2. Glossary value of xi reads 0.37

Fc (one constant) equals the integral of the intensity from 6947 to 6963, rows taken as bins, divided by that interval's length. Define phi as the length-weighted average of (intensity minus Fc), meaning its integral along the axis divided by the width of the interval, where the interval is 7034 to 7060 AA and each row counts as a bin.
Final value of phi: -0.15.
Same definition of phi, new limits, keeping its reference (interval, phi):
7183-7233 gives -0.43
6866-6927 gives -0.47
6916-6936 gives -0.63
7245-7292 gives 0.01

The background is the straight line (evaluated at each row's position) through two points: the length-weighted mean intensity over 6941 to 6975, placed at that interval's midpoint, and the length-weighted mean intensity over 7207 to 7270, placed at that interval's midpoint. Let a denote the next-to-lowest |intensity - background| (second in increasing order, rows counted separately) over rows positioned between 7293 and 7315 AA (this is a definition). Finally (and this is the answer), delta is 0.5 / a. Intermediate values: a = 0.57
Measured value 1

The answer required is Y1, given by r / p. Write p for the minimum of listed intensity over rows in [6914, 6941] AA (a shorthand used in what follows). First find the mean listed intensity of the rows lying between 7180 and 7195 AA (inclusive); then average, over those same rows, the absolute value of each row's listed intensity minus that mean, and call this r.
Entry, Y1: 0.0210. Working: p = 8.893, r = 0.187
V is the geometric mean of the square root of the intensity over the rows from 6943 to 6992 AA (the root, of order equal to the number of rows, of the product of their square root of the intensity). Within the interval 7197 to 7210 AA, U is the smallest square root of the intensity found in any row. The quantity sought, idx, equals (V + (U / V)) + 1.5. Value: 5.62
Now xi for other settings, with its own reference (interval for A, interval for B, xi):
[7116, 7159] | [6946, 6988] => 0.13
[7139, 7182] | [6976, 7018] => 0.23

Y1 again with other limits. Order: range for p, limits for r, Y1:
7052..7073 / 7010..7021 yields 0.0134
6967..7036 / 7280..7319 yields 0.0219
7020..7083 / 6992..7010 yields 0.0044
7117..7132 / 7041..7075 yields 0.0190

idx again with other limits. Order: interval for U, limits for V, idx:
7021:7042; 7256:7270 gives 5.56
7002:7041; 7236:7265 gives 5.54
